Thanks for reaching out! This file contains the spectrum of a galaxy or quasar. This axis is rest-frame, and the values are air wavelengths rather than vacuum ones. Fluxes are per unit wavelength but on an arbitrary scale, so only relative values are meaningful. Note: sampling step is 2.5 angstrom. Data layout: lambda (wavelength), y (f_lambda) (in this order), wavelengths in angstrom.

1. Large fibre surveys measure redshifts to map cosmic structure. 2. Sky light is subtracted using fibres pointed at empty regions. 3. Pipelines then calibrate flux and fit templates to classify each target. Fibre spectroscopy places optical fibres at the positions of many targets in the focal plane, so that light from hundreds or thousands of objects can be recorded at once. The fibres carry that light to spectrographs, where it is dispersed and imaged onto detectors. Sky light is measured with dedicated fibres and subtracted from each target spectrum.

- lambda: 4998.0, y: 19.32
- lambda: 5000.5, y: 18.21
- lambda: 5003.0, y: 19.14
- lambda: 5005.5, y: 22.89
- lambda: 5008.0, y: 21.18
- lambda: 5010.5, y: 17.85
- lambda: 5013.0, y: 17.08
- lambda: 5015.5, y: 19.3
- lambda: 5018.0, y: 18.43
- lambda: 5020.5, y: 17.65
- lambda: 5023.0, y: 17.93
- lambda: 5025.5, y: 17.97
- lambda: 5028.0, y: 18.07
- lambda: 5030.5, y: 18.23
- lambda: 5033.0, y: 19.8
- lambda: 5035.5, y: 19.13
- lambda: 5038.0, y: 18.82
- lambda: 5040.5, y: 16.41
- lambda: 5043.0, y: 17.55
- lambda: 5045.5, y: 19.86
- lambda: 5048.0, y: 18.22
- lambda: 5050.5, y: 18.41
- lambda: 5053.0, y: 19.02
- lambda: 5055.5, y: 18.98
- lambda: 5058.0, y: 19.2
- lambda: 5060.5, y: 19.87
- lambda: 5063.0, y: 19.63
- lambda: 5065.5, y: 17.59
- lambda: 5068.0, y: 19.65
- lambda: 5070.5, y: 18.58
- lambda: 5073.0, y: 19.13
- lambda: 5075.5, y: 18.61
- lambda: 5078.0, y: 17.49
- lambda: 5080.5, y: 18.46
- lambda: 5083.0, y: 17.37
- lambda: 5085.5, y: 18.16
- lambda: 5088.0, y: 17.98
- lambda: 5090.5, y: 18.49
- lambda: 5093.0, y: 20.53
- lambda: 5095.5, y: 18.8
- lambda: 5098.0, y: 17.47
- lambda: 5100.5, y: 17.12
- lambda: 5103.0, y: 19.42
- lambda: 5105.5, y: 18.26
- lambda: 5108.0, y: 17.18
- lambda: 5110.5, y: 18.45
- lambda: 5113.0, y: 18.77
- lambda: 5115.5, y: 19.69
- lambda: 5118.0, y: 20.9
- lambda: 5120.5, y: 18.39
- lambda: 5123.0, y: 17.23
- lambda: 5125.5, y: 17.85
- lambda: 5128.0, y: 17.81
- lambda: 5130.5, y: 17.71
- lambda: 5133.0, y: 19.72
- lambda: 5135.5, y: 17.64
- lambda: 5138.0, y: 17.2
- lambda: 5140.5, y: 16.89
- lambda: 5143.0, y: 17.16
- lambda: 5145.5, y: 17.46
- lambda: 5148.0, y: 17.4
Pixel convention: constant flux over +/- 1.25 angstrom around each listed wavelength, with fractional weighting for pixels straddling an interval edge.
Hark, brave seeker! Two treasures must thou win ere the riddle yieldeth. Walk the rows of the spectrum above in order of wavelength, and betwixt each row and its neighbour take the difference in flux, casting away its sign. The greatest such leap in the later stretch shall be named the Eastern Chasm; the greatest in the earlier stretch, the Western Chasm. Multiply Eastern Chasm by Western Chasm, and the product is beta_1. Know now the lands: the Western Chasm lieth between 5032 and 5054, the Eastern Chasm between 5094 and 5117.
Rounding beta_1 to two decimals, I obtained 5.54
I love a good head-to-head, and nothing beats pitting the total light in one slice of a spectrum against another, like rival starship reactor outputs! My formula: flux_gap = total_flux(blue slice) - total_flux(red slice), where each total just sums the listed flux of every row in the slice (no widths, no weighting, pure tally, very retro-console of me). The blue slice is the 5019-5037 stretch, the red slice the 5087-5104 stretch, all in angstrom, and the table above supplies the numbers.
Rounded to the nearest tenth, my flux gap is -1.0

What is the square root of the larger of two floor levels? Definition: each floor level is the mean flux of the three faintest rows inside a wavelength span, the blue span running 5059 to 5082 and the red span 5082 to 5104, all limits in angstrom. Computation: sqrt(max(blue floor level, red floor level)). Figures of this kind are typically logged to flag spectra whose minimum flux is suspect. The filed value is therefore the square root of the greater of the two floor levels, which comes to 4.22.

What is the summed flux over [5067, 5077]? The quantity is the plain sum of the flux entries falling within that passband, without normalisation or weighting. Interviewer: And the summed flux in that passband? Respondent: 76.0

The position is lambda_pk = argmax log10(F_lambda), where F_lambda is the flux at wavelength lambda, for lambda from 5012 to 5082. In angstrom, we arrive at 5060.5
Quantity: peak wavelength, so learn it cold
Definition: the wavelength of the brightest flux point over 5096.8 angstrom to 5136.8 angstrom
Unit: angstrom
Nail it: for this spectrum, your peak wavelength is 5118.0 angstrom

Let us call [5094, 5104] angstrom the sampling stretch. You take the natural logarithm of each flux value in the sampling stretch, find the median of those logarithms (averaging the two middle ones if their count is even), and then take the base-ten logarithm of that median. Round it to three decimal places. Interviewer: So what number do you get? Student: 0.462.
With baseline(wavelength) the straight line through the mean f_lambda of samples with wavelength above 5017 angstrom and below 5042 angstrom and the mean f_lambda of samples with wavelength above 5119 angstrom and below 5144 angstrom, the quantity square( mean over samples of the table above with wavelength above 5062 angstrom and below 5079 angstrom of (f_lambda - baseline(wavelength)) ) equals 0.38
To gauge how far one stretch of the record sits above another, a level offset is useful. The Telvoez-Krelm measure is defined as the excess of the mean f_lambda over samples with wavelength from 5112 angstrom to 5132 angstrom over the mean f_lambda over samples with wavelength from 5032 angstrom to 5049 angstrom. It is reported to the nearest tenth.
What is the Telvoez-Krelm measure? 0.0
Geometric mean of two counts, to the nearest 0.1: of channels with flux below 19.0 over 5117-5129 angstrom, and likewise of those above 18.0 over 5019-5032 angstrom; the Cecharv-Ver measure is 2.8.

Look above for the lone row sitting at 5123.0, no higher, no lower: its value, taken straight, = 17.23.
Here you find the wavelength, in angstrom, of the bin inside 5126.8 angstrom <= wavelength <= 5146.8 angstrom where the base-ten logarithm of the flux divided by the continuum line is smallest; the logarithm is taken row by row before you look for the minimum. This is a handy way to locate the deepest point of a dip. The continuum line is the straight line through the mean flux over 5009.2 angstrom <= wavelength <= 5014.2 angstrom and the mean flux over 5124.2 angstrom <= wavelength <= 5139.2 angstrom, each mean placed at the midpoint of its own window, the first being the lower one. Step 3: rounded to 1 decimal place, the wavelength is 5140.5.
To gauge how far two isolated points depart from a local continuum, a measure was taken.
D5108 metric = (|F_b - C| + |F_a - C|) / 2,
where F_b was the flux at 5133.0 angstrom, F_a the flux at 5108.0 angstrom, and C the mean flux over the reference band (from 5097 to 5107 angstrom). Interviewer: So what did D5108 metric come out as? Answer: 1.27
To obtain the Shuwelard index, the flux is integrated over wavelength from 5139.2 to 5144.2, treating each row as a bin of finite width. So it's 85.1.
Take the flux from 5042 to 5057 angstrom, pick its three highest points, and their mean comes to 19.3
